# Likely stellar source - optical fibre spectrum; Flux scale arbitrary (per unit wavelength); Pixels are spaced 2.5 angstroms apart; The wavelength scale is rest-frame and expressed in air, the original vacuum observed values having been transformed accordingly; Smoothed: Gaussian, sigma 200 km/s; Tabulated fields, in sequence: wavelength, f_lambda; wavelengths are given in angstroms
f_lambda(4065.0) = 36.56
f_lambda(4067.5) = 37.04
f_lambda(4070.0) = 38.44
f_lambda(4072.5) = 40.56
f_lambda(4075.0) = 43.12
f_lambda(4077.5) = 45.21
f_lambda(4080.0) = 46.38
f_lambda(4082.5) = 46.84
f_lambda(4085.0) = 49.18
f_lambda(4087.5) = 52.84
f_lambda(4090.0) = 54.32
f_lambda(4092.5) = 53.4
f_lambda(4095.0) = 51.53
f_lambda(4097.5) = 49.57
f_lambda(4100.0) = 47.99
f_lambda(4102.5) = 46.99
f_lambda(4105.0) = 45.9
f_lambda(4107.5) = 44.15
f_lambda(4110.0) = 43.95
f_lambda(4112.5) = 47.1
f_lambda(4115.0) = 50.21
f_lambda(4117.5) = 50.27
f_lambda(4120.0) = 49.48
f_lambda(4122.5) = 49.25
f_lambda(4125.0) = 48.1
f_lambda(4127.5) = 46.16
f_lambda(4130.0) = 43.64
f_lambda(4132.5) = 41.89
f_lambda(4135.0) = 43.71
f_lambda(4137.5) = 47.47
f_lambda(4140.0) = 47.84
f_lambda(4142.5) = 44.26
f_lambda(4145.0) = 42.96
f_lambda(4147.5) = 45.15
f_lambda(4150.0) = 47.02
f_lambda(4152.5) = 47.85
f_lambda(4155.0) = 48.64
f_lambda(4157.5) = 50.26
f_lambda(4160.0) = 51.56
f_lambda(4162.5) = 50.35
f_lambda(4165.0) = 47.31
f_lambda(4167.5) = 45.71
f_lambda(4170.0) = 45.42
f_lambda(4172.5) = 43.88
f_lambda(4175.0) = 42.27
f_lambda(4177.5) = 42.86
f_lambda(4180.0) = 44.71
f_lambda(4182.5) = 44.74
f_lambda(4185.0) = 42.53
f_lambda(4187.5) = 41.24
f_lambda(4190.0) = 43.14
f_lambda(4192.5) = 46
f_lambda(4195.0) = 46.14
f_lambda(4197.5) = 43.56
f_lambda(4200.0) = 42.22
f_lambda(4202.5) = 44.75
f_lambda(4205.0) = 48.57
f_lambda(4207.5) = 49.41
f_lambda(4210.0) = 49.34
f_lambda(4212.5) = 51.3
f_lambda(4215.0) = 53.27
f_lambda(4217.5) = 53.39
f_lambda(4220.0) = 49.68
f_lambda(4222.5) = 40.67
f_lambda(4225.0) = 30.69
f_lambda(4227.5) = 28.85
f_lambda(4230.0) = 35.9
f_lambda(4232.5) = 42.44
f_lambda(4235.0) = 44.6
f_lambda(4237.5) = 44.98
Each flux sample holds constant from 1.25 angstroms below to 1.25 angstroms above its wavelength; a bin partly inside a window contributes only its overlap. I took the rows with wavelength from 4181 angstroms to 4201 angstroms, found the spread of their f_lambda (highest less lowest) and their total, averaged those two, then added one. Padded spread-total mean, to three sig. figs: 178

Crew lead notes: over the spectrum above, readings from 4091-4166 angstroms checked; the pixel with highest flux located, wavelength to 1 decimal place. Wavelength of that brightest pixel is 4092.5 angstroms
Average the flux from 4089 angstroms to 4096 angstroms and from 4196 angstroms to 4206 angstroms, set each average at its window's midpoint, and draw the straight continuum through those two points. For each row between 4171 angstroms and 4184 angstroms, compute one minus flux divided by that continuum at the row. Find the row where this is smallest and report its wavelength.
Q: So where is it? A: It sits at 4182.5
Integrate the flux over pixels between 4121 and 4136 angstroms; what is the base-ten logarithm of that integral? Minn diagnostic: 2.83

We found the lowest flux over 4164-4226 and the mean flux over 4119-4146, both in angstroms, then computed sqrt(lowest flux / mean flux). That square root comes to 0.82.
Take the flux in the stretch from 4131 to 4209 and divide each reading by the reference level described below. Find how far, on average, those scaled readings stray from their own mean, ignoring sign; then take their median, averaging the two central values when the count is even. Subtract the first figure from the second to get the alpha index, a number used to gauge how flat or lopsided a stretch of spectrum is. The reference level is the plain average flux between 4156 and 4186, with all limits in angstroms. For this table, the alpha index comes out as 0.93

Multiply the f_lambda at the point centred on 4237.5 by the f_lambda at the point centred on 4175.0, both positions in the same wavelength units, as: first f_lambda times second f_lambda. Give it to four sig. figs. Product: 1901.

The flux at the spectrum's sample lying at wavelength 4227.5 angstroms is 28.85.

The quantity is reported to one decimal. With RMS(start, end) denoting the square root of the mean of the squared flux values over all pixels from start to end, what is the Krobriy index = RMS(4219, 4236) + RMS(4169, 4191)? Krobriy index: 83.0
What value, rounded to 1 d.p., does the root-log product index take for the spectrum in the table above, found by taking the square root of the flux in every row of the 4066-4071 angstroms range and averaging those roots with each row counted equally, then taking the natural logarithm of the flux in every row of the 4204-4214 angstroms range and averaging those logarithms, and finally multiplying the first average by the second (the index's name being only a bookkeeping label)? 24.0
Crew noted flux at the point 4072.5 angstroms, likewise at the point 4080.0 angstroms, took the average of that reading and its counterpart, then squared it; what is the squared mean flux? 1890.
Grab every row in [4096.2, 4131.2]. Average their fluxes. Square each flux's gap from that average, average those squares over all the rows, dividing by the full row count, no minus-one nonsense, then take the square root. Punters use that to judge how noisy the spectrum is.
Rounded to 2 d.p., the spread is 2.24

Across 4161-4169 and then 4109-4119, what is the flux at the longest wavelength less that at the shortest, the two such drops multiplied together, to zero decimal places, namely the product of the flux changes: -29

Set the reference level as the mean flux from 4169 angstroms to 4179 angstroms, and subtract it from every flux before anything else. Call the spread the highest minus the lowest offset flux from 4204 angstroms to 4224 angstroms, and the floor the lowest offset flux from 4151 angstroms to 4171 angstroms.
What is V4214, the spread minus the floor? 11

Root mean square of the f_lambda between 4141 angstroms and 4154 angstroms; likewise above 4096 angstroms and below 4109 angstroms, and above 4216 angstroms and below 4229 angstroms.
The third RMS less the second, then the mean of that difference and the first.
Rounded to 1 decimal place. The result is 20.2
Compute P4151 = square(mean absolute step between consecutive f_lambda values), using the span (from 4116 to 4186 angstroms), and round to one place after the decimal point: 2.4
